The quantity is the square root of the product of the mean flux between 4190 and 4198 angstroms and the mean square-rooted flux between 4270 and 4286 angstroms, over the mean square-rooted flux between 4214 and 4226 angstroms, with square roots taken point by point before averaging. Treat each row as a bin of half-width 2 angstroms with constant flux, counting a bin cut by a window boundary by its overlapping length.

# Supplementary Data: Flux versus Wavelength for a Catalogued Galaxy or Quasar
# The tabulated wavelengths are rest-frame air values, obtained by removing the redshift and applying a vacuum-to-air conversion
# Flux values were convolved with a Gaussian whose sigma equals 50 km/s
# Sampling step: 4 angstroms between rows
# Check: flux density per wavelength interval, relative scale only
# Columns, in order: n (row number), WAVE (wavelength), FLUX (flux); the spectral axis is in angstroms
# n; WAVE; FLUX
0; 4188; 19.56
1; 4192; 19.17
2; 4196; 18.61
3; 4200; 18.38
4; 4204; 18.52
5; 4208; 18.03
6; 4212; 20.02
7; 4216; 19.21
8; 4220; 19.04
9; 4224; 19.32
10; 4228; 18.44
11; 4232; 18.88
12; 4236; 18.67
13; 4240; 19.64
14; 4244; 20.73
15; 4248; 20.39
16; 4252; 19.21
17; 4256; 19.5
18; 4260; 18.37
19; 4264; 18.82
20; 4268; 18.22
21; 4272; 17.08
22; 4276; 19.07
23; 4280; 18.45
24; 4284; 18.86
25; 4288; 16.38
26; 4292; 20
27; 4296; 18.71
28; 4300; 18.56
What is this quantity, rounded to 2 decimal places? 2.05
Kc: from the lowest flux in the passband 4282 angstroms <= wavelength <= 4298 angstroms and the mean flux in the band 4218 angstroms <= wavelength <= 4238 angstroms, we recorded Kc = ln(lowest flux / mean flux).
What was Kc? -0.14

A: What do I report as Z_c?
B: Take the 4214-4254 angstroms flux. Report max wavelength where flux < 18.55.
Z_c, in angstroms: 4228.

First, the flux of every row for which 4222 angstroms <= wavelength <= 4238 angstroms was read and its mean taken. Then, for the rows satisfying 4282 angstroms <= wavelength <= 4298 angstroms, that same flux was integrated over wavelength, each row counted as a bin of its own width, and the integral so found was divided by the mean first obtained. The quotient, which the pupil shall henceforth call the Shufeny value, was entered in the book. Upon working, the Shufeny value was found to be 15.7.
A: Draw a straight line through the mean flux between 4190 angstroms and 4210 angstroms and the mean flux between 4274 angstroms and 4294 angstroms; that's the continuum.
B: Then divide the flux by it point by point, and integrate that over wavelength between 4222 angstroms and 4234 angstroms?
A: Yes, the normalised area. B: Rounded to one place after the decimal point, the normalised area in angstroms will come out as 12.2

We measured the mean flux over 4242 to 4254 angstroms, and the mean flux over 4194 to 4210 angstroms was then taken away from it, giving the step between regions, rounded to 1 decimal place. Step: 1.7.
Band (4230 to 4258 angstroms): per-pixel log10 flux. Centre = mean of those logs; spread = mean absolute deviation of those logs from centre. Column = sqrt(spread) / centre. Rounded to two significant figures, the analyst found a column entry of 0.088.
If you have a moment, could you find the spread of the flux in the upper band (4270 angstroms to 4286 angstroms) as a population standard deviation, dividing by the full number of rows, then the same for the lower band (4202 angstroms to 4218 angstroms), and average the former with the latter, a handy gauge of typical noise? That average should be 0.76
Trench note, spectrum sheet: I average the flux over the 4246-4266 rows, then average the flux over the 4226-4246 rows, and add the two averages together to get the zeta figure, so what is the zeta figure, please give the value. 38.5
